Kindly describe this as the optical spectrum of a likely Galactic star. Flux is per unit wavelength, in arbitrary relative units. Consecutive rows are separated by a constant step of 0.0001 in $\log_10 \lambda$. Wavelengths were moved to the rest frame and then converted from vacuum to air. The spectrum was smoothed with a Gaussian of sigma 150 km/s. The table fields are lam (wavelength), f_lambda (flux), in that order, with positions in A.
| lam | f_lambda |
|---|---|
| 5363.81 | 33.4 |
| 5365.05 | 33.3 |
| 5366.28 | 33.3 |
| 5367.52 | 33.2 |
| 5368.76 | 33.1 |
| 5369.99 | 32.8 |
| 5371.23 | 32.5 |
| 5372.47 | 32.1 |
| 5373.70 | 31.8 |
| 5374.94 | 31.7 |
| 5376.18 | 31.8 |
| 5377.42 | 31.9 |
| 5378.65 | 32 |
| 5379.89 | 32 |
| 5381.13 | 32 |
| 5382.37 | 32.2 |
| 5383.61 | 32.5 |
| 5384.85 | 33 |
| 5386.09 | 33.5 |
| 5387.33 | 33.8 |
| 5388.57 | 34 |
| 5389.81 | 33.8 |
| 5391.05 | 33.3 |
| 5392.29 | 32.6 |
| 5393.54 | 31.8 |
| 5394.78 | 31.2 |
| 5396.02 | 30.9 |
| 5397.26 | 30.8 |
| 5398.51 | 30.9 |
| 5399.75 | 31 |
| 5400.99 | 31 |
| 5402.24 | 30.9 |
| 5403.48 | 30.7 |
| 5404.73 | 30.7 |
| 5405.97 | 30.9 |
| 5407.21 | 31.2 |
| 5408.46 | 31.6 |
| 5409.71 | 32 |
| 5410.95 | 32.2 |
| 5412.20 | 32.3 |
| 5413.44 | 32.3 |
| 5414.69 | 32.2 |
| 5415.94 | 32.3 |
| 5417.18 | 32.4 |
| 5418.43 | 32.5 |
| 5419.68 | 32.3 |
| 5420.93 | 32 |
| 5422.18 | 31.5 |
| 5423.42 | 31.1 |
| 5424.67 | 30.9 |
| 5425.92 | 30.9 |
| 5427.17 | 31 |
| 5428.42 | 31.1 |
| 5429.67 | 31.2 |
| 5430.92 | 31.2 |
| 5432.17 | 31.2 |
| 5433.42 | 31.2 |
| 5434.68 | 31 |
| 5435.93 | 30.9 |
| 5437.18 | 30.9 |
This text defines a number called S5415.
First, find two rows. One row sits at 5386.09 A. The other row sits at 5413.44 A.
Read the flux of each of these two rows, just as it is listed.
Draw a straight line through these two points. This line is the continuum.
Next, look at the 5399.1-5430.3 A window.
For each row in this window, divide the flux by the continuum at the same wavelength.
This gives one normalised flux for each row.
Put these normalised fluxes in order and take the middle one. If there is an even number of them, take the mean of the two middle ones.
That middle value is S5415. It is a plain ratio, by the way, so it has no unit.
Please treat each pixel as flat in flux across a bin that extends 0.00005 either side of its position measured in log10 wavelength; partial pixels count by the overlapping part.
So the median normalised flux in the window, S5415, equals 0.98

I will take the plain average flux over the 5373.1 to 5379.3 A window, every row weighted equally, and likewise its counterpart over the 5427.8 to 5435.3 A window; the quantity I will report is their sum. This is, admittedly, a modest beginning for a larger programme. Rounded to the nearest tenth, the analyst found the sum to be 63.0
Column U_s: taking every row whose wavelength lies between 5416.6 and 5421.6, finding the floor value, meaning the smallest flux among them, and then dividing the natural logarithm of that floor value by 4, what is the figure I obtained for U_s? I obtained 0.866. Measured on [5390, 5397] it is 0.858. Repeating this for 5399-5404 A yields 0.856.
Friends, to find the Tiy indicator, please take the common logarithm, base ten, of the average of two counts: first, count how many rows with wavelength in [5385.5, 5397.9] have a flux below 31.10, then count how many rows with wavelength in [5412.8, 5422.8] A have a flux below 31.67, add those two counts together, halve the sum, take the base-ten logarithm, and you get 0.2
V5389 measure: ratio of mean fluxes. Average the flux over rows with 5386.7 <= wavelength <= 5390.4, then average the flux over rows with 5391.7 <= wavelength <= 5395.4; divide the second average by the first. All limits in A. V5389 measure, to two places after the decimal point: 0.94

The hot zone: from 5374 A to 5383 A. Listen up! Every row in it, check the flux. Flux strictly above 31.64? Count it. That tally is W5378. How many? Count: 7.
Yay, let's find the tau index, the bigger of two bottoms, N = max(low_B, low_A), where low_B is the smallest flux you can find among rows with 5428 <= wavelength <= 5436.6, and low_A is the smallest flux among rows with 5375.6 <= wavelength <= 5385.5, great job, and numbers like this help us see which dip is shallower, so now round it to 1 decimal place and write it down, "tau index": 31.8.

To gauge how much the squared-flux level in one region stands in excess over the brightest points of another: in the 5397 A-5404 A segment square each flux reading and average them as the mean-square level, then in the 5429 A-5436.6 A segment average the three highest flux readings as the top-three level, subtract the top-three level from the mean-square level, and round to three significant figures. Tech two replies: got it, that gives 923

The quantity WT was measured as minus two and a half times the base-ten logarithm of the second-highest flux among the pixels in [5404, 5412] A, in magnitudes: -3.76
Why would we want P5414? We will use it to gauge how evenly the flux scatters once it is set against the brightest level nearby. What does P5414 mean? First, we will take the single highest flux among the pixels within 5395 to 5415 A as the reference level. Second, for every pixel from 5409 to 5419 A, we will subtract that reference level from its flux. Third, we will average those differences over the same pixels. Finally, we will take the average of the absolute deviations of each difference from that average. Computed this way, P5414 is 0.11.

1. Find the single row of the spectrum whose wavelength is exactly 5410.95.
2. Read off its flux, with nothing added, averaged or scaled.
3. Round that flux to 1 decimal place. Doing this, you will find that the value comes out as 32.2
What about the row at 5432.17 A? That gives 31.2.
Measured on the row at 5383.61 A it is 32.5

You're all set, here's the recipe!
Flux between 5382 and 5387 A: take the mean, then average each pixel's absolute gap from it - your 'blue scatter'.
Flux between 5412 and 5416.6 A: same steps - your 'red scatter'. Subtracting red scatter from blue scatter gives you 0.41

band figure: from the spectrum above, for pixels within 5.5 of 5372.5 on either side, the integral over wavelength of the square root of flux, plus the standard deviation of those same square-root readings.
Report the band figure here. 63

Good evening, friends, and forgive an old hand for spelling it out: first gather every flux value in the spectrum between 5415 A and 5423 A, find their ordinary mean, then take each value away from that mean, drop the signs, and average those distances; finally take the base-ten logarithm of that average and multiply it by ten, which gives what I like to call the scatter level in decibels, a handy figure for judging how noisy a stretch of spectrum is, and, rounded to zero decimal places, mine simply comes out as -6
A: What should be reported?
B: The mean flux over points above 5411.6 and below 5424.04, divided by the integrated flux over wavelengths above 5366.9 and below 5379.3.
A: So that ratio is 0.080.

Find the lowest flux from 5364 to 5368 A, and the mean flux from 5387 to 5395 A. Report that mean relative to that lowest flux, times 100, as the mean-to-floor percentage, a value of 99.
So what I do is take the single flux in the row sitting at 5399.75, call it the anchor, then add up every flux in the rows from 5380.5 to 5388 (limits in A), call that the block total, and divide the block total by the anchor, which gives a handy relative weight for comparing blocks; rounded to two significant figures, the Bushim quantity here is 6.4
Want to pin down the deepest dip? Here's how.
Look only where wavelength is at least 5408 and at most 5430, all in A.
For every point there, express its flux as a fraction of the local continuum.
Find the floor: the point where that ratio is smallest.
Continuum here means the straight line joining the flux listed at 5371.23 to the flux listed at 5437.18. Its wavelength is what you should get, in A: 5424.67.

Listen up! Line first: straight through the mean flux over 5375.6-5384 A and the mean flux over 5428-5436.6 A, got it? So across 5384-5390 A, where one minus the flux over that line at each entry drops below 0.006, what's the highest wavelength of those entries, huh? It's 5389.81 A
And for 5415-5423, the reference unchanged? 5422.18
